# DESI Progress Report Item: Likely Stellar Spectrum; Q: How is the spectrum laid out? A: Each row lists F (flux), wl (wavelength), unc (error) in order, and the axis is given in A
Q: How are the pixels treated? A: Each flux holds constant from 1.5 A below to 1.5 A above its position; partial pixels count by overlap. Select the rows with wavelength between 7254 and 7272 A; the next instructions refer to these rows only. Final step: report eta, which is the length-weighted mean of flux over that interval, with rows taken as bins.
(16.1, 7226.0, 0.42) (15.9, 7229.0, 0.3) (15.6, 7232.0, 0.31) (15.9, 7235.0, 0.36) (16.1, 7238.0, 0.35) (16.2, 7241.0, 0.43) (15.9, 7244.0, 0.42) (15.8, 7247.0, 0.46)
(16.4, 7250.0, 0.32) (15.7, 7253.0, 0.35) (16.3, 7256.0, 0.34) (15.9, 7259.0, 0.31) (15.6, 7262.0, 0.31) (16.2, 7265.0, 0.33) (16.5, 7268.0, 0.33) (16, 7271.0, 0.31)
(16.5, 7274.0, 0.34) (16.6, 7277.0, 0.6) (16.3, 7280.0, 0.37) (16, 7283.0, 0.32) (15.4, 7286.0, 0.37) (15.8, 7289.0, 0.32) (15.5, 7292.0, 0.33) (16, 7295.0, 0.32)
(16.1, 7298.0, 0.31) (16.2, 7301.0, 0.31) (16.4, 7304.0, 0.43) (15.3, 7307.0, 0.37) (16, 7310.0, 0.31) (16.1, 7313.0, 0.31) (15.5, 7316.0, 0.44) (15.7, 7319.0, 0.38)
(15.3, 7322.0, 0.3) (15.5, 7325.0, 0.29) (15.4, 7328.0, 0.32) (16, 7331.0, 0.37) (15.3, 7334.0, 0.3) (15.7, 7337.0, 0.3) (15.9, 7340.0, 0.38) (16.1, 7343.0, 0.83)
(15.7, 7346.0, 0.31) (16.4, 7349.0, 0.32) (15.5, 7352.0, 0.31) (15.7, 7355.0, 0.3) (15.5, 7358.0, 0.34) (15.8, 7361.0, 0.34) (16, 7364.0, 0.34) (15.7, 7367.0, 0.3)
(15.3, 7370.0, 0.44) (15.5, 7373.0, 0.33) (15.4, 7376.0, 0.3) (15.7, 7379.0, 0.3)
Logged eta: 16.1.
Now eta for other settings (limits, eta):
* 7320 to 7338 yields 15.5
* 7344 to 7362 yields 15.8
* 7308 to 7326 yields 15.7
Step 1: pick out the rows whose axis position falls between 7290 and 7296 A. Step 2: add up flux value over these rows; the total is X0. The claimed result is 31.5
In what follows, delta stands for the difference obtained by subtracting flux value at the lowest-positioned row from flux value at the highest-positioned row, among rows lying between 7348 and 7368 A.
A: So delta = -0.7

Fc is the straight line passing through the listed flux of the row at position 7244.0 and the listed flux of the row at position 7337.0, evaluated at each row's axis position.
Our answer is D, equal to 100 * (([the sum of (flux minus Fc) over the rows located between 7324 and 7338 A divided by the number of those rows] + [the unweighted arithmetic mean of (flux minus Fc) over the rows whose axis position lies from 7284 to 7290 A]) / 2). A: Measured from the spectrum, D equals -17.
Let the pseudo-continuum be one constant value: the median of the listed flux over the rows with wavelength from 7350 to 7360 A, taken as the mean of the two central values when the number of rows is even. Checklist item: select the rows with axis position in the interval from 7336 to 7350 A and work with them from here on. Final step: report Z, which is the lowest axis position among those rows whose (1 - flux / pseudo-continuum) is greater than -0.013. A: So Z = 7337.0 A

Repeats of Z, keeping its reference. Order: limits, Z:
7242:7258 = 7253.0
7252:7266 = 7253.0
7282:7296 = 7286.0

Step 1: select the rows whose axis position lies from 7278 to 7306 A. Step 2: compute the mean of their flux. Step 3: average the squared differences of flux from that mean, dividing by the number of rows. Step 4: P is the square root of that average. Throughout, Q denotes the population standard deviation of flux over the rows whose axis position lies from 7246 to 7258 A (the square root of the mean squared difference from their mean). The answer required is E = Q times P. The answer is 0.098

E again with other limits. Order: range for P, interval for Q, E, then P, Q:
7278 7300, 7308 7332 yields 0.087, 0.301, 0.289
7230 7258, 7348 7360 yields 0.096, 0.260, 0.370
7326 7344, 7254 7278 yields 0.097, 0.298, 0.324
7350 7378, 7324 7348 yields 0.055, 0.205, 0.269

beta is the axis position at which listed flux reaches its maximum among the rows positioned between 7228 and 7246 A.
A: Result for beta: 7241.0 A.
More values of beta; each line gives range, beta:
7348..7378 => 7349.0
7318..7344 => 7343.0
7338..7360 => 7349.0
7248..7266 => 7250.0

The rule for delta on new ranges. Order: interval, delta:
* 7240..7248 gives -0.4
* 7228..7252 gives 0.5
